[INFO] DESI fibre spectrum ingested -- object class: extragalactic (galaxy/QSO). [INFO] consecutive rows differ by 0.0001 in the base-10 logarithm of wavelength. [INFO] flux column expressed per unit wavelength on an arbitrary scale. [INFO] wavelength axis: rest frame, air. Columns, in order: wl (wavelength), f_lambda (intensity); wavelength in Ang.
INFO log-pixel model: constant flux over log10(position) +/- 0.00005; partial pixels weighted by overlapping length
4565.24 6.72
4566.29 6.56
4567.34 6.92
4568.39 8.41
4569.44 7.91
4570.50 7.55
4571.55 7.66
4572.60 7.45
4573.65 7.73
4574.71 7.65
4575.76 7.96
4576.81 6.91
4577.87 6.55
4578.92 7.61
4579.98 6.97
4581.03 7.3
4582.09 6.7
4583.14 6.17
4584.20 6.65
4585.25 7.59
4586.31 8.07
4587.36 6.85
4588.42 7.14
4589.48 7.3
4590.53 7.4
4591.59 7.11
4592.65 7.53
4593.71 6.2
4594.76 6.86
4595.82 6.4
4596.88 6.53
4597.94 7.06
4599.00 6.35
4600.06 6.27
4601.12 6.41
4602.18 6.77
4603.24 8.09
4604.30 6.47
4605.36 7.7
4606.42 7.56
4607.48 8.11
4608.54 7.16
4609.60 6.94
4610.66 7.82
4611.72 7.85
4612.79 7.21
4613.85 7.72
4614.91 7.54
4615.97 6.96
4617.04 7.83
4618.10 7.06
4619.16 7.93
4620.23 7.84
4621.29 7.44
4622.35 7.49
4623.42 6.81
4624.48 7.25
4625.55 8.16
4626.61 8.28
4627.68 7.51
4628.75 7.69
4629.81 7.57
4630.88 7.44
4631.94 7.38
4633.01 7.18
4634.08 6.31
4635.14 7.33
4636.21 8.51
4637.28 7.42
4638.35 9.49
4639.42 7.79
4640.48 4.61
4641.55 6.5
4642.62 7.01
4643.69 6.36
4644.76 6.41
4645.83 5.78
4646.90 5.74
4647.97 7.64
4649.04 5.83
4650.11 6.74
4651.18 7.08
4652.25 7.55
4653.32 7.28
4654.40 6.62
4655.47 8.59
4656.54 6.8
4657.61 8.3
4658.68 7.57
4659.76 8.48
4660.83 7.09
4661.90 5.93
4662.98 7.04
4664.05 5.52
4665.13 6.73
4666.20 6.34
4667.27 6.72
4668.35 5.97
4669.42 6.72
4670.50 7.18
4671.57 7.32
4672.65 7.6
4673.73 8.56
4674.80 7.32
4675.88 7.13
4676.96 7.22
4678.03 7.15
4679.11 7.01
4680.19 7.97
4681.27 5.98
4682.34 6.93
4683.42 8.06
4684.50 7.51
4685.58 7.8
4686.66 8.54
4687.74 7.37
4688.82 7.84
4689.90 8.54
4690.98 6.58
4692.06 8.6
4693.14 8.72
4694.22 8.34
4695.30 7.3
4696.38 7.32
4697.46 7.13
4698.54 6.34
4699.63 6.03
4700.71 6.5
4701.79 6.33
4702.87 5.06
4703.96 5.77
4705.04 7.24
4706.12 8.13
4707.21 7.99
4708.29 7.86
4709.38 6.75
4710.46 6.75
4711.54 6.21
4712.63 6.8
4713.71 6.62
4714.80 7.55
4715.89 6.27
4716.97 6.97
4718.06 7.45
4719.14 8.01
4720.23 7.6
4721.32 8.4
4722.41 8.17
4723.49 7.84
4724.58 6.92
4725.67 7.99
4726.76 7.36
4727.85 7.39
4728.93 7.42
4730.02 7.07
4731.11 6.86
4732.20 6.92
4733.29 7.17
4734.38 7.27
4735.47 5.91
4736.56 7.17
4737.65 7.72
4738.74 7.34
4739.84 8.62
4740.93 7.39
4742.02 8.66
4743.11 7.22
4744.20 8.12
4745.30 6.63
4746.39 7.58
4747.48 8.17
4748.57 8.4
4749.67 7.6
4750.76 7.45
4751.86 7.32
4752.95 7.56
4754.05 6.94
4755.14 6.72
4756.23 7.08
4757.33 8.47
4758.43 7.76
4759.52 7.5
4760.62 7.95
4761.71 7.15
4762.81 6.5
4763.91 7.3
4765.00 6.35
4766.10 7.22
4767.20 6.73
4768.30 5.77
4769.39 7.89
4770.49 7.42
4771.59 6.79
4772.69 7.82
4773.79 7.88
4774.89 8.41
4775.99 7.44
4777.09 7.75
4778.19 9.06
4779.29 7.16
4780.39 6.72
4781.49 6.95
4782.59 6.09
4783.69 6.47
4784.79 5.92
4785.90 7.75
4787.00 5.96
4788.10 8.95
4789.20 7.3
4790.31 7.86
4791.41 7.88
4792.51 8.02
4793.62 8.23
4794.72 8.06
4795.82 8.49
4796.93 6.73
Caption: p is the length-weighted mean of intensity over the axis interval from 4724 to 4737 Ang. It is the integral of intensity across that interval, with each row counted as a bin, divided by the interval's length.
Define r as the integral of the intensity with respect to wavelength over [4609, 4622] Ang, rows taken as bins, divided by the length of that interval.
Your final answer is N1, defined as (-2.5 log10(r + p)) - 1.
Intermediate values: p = 7.1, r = 7.5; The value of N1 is -3.91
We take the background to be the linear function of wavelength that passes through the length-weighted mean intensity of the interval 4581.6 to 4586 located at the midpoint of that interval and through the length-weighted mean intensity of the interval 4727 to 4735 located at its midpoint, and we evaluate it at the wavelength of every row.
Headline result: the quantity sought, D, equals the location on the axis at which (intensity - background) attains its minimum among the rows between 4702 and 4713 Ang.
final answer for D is 4702.87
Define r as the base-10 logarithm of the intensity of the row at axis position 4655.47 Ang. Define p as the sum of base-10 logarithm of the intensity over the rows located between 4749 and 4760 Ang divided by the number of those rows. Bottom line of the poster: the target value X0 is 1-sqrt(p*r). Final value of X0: 0.098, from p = 0.871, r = 0.93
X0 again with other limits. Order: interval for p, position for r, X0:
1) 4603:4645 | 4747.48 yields 0.111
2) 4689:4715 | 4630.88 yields 0.141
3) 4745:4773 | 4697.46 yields 0.142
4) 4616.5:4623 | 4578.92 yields 0.119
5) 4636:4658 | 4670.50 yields 0.151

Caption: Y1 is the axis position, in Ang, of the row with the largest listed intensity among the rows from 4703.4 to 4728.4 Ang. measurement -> 4721.32 Ang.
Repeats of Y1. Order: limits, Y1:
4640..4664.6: 4655.47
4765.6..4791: 4778.19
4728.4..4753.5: 4742.02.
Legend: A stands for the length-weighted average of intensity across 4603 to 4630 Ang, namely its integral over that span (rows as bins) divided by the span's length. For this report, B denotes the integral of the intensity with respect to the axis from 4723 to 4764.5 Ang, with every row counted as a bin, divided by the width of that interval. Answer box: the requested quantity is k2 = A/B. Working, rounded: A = 7.5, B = 7.4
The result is 1.01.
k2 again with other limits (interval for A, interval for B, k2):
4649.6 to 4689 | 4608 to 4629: 0.96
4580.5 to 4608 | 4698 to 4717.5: 1.04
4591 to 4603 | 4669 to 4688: 0.91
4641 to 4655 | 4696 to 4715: 0.98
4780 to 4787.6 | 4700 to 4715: 0.97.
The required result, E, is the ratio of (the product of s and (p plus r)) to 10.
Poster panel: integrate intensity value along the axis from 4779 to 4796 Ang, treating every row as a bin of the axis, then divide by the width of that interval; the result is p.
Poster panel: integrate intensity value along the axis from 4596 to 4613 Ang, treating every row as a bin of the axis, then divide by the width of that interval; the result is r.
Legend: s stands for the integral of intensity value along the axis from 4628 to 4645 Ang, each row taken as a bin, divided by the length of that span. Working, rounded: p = 7.34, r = 7.12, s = 7.20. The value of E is 10.4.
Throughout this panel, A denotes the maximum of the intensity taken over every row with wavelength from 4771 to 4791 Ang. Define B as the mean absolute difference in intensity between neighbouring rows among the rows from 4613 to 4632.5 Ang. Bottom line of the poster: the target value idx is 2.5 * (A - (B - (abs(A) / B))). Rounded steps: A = 9.06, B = 0.42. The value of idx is 75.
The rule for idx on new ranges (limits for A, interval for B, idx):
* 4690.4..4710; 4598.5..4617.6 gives 56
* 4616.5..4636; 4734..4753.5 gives 43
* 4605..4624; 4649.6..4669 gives 39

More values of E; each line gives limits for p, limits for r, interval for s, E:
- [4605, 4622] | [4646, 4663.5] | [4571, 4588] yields 10.6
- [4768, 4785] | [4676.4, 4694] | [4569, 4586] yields 10.8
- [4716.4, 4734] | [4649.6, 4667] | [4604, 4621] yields 10.9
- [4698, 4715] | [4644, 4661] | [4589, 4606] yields 9.5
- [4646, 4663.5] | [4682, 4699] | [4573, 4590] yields 10.7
